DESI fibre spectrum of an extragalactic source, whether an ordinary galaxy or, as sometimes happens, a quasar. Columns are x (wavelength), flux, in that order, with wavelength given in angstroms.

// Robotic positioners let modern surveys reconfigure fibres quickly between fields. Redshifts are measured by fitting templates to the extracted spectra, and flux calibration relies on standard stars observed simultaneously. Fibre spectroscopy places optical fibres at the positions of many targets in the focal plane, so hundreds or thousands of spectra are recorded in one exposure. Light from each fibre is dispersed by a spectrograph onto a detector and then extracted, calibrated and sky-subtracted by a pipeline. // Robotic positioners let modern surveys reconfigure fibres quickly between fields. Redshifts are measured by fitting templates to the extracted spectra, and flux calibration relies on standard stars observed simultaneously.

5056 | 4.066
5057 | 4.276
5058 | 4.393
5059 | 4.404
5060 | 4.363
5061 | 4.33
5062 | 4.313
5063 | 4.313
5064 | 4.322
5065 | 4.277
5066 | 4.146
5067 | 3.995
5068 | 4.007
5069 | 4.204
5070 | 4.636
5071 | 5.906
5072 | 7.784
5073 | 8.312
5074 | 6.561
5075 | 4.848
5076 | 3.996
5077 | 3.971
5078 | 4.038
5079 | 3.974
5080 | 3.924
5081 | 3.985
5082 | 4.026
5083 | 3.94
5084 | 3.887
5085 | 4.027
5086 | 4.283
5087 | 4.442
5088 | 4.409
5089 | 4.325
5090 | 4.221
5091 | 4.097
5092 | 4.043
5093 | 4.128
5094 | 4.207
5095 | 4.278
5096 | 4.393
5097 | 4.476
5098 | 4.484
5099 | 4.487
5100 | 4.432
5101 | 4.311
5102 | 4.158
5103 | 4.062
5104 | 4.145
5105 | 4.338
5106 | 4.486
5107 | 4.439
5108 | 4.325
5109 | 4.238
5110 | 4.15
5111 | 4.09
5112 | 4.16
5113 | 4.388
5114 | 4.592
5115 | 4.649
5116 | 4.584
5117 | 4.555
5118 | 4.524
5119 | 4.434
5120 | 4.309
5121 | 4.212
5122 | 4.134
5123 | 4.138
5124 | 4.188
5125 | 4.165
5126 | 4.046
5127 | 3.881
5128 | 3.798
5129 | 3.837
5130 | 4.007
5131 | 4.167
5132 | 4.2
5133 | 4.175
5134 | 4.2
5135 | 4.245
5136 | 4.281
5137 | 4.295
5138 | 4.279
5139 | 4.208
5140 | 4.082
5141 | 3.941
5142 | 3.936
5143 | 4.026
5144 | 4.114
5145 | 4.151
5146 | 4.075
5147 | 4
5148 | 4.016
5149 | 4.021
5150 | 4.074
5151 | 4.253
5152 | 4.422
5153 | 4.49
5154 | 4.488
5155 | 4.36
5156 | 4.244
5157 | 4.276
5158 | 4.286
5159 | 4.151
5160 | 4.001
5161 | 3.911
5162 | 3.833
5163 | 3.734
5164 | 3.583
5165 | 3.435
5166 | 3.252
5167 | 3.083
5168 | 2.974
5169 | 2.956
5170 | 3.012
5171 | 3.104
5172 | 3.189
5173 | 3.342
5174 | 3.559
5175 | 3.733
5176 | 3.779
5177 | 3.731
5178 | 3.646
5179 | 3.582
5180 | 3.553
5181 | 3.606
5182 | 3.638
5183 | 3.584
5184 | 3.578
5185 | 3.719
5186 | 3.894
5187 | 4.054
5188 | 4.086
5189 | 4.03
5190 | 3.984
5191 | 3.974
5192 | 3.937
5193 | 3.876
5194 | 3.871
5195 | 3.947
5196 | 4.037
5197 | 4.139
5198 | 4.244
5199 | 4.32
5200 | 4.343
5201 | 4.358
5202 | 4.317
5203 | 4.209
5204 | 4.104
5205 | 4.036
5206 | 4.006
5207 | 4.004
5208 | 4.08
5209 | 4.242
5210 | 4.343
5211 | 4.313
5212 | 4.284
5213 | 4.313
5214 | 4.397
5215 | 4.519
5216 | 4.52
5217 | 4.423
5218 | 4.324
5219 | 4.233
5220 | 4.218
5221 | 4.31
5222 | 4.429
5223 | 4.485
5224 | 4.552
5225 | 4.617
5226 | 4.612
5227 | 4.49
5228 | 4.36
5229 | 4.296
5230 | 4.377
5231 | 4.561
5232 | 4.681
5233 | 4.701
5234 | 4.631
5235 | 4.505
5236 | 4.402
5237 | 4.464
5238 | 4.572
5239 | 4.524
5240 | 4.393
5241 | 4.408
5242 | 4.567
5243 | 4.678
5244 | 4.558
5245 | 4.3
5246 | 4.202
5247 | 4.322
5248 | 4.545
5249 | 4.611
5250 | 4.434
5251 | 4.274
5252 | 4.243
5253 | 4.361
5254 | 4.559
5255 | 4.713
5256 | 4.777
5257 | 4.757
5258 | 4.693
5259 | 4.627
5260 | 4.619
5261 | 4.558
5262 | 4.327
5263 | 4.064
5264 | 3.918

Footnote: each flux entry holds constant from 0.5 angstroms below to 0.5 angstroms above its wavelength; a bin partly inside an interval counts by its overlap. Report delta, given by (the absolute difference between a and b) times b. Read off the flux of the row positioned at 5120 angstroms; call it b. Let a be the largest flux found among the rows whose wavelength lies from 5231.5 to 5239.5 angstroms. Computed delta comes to 1.7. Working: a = 4.701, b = 4.309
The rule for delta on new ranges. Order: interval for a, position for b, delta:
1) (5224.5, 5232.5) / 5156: 1.9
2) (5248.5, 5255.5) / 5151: 2.0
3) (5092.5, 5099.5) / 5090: 1.1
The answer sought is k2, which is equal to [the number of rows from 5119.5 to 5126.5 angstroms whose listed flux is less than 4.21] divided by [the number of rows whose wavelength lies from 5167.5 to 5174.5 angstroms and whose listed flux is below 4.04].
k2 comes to 0.7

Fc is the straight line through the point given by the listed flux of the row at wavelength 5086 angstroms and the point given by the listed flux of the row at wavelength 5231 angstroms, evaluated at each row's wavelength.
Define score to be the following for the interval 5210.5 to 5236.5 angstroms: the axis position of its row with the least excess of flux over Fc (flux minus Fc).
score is 5220 angstroms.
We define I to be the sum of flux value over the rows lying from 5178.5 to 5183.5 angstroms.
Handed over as 18.0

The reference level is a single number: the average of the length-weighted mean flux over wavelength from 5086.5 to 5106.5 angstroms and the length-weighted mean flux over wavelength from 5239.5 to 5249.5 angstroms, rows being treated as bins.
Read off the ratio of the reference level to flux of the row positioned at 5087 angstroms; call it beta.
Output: 0.99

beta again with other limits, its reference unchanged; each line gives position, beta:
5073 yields 0.53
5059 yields 0.99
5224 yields 0.96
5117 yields 0.96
